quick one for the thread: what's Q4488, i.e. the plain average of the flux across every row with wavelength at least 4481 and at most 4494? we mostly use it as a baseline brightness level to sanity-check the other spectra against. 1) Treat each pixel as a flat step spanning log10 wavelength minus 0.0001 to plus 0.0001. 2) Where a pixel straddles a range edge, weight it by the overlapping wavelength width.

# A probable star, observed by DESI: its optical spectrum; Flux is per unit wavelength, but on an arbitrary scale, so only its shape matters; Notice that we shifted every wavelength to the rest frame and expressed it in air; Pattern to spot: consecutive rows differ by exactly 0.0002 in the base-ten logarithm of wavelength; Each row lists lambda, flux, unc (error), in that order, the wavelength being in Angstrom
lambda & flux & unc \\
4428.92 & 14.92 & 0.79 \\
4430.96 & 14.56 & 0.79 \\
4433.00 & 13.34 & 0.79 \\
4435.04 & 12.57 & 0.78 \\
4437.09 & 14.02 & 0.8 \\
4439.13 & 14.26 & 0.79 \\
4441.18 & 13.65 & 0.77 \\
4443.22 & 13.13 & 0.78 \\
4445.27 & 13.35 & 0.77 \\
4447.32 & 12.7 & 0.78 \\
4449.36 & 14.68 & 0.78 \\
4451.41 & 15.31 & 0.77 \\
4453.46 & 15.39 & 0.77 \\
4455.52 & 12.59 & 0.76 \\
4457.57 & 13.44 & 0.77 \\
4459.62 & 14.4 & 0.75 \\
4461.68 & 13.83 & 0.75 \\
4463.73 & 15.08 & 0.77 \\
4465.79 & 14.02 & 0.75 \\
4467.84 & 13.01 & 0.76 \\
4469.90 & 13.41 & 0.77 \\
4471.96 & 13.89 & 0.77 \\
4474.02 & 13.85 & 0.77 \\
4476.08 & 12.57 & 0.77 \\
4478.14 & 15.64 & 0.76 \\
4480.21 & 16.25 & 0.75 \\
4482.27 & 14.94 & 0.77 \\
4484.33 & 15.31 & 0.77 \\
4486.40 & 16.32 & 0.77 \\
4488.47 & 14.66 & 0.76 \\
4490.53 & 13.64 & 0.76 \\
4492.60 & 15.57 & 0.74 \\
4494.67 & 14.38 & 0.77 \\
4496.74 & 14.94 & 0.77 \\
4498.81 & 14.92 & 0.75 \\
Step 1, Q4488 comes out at 15.1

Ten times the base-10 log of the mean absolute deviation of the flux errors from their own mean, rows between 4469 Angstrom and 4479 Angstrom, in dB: -24.9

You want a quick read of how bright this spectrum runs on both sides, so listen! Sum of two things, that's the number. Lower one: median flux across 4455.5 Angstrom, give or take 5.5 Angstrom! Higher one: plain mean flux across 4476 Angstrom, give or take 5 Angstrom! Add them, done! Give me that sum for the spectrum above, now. 28.8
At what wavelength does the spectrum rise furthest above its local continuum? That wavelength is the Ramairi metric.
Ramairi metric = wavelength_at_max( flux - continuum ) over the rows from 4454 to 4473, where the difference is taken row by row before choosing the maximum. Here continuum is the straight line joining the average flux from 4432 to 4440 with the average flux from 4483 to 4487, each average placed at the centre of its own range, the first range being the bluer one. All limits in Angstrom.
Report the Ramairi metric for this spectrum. 4463.73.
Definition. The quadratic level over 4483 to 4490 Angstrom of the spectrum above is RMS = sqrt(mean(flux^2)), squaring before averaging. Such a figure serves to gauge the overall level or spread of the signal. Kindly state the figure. 15.4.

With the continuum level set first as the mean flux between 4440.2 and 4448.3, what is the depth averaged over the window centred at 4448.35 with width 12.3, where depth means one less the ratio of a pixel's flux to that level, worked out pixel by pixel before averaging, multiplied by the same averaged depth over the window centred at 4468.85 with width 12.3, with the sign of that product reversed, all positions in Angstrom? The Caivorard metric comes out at -0.0034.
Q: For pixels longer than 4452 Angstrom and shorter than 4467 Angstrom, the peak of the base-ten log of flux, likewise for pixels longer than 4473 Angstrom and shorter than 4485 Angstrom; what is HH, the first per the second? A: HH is 0.98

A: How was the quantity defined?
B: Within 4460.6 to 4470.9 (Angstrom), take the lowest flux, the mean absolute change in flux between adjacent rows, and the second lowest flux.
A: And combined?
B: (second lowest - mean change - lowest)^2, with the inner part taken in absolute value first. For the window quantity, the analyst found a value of 0.28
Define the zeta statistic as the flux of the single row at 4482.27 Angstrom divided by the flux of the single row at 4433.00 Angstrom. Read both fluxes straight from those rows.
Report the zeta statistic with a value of 1.12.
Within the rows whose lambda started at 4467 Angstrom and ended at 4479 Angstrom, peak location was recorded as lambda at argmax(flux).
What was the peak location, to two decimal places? 4478.14 Angstrom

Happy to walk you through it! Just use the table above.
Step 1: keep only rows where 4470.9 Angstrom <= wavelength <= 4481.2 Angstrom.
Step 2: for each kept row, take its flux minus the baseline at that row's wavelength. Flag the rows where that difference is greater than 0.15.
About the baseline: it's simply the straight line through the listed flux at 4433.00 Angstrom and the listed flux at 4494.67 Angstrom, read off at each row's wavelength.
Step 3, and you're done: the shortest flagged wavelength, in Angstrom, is 4478.14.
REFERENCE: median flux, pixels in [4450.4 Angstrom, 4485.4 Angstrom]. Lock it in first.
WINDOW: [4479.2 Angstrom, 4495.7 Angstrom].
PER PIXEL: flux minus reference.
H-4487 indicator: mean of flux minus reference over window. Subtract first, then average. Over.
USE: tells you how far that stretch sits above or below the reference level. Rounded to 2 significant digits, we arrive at 1.1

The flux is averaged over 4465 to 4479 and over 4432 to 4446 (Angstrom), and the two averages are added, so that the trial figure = 27.2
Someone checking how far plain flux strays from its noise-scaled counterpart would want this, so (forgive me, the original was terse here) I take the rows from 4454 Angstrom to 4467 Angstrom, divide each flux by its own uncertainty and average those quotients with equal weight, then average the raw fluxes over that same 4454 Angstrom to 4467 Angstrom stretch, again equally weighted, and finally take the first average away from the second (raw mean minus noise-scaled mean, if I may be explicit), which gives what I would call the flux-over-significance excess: -4.43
